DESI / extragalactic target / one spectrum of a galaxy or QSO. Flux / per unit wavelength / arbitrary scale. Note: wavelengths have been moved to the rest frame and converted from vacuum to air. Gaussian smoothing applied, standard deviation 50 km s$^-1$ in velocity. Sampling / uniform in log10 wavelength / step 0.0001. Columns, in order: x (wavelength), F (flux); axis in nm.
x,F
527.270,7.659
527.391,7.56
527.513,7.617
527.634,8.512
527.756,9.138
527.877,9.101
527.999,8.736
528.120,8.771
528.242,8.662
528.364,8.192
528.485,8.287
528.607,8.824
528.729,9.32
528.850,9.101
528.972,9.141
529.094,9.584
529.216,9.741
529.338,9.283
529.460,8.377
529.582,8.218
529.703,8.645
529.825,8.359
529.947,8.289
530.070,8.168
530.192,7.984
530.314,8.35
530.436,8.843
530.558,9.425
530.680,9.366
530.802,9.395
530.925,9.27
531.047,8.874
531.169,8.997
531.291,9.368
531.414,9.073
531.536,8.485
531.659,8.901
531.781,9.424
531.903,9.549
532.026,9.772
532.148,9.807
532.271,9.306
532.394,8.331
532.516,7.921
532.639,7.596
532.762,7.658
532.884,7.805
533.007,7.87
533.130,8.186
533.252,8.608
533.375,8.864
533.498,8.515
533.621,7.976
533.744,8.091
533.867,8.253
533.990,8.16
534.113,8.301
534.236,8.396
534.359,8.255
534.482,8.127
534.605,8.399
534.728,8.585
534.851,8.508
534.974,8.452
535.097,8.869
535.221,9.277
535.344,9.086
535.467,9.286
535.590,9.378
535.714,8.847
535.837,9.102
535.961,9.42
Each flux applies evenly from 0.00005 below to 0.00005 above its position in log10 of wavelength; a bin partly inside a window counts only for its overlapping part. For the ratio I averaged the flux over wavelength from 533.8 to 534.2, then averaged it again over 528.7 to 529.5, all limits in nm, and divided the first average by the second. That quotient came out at 0.89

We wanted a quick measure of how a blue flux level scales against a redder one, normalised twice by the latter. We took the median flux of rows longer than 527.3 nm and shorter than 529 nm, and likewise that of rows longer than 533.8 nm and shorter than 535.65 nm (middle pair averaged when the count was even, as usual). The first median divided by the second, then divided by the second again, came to 0.123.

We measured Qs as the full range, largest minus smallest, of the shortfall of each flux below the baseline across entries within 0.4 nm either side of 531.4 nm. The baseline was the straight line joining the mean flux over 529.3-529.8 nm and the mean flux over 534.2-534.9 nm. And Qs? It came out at 0.95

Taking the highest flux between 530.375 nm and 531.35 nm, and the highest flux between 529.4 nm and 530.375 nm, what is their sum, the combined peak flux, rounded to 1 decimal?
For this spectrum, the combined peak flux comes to 18.1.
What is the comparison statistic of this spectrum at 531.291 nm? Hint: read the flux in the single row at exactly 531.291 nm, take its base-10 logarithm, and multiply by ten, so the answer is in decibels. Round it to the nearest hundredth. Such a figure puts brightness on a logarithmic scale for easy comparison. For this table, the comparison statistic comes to 9.72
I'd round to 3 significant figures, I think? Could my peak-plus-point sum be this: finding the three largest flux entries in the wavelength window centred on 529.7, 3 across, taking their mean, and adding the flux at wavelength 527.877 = 18.7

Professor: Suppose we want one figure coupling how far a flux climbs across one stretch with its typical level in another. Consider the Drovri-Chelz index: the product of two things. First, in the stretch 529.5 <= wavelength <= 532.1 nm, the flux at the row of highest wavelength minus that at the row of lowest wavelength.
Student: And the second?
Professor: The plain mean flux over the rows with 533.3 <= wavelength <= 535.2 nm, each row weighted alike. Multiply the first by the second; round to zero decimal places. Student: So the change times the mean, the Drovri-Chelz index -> 13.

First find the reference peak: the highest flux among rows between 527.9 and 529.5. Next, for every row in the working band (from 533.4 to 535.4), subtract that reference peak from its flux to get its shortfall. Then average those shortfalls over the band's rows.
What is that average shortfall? -1.3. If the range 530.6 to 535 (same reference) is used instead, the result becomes -1.1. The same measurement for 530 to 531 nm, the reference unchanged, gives -0.9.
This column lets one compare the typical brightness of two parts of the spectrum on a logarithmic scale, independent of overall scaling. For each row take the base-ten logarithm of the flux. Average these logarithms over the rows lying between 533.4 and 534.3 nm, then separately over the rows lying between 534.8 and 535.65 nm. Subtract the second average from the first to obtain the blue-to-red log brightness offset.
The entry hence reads -0.037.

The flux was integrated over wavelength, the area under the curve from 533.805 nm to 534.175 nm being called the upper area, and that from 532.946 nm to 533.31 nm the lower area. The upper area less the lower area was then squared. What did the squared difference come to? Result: 0.00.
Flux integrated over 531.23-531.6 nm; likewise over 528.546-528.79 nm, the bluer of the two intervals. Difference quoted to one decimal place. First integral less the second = 1.1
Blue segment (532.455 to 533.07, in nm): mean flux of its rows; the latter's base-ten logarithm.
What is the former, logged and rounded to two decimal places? 0.89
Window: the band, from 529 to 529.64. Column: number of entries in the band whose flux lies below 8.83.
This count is 2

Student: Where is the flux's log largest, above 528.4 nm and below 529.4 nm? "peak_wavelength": 529.216 nm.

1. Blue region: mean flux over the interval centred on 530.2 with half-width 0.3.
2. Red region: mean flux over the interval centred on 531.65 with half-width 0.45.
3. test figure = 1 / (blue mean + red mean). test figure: 0.0570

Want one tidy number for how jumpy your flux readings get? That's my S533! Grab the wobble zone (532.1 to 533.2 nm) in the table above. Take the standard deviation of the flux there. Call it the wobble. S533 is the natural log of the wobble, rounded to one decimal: -0.3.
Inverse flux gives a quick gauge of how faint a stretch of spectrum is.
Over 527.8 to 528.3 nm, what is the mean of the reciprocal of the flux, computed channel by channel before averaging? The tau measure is 0.113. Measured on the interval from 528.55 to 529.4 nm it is 0.108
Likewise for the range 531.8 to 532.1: 0.104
